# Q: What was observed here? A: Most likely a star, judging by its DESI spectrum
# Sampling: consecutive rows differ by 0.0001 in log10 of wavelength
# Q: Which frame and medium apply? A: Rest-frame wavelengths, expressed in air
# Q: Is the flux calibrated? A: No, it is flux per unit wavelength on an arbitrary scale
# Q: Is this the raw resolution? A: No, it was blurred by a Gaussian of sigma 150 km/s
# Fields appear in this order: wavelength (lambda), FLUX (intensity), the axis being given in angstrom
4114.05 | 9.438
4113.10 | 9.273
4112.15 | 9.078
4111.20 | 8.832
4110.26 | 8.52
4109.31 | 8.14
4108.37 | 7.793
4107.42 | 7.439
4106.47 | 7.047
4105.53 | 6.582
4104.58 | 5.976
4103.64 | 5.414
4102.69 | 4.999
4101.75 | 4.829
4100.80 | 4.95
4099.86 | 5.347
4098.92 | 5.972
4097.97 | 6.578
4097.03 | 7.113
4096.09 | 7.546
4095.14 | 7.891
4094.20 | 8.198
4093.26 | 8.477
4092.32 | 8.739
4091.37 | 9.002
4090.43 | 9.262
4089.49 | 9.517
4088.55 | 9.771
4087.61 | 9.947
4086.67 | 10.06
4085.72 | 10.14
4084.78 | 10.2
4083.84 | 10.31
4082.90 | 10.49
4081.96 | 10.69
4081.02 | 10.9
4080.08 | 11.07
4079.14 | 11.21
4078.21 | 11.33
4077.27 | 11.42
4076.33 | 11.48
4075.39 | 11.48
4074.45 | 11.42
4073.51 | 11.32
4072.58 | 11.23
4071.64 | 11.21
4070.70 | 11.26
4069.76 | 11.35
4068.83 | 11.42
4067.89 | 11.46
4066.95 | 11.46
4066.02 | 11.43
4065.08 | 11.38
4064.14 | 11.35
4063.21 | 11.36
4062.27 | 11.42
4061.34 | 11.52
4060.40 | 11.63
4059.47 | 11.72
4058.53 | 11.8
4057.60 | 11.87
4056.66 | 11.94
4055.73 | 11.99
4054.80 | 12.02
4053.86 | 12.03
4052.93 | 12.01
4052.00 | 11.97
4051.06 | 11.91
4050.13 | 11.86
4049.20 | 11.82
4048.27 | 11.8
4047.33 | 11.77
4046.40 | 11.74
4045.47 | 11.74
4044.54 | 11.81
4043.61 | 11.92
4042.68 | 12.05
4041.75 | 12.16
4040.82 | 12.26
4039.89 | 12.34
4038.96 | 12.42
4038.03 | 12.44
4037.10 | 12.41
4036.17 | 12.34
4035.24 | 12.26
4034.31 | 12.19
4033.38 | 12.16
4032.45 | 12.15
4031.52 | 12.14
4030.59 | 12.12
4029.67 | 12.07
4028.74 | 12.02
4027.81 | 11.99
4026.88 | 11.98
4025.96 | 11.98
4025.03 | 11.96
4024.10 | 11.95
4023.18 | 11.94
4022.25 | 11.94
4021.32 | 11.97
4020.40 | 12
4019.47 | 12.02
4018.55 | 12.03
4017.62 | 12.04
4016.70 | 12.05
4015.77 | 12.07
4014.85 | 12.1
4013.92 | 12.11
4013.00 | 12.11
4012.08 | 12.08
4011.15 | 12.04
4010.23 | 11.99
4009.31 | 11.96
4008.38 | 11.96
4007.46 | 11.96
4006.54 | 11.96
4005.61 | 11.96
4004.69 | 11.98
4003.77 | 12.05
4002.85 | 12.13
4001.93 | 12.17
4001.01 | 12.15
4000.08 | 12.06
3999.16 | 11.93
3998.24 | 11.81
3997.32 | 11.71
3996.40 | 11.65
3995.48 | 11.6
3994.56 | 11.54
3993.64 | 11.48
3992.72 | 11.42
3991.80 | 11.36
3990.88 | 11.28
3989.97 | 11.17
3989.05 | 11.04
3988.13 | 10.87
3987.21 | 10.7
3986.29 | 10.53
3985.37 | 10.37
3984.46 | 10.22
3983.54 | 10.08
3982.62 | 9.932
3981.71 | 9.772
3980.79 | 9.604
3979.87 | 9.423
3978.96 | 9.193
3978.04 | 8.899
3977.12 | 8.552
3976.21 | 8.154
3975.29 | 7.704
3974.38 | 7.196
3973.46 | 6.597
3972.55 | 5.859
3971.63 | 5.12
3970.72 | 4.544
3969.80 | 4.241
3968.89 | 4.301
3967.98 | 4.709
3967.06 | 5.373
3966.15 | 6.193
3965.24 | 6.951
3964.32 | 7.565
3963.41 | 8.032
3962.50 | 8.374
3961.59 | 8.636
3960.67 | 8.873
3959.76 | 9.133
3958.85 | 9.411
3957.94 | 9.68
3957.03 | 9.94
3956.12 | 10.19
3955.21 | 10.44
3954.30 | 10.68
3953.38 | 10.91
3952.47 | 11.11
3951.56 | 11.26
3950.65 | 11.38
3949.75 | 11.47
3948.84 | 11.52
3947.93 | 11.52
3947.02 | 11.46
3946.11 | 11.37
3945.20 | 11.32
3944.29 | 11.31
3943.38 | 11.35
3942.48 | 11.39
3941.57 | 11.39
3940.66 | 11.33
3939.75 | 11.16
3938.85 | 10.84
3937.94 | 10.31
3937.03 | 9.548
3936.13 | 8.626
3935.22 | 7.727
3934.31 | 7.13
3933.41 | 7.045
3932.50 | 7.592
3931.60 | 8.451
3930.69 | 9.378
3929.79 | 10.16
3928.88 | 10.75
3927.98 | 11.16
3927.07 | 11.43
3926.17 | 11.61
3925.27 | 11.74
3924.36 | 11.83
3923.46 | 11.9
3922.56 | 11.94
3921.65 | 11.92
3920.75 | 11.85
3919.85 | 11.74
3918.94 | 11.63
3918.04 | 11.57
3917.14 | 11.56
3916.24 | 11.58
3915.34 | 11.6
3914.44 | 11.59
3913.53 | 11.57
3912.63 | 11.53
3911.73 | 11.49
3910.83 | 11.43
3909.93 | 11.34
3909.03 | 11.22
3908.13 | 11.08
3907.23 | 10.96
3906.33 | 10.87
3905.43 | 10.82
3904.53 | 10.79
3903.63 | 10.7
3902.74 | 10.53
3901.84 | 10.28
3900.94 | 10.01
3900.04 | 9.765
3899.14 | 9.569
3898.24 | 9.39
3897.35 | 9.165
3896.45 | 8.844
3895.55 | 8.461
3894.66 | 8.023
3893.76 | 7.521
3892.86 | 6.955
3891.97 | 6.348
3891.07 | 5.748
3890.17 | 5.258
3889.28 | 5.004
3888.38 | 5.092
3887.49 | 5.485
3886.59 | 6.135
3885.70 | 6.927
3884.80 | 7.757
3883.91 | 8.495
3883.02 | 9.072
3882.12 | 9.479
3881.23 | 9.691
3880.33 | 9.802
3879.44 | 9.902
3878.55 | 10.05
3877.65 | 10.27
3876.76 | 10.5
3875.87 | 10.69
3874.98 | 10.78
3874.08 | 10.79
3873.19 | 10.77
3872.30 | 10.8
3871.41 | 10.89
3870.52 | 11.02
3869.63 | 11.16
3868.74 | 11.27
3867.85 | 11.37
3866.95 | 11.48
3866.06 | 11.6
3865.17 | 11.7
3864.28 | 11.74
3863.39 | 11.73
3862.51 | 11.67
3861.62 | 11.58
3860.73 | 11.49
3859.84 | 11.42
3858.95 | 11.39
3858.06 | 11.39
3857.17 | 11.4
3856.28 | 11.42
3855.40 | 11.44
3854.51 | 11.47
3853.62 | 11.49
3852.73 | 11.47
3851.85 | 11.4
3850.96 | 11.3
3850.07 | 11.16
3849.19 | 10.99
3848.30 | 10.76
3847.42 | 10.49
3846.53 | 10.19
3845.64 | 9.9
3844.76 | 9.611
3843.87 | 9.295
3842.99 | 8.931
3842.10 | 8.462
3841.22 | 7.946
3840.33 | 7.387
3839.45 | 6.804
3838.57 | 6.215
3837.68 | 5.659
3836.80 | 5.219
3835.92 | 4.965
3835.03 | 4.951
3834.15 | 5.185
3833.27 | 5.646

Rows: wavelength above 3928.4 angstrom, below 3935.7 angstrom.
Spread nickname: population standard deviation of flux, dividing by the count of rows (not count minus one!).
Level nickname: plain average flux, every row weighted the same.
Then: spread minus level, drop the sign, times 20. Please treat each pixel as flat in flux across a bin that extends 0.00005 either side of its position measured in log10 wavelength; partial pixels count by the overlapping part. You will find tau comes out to 144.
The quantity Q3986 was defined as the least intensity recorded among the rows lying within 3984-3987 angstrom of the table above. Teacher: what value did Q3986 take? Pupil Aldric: 10.22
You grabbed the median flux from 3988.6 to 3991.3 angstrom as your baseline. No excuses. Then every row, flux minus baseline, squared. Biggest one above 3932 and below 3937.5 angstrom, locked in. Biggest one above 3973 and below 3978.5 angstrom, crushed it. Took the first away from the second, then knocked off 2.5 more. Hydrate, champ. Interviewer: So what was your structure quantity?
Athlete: 1.4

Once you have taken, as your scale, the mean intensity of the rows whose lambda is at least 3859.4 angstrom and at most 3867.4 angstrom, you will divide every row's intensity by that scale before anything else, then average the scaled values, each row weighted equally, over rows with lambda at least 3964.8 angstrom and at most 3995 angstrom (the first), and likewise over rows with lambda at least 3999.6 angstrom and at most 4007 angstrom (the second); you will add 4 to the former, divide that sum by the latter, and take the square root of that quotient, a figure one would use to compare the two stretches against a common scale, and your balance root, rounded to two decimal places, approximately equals 2.14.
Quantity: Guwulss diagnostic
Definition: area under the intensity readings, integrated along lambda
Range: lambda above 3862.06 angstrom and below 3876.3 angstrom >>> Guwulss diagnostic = 160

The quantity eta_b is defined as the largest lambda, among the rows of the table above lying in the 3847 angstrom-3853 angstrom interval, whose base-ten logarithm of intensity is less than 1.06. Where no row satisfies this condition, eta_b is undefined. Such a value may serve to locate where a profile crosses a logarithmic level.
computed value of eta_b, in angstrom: 3852.73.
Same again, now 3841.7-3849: 3848.30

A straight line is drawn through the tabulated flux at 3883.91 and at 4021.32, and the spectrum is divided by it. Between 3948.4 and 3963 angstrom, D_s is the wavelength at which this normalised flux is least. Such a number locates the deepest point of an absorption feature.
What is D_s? 3962.50 angstrom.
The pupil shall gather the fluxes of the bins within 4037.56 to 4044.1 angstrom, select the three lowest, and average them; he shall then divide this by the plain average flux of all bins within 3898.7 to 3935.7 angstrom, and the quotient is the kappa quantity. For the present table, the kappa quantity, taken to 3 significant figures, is 1.13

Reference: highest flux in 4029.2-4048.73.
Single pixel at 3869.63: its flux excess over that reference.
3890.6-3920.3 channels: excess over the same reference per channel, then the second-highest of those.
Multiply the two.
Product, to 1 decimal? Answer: 1.0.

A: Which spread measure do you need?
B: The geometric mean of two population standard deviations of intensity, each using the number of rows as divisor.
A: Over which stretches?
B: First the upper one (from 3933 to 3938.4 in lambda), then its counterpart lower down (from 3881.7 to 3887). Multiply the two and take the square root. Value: 1.2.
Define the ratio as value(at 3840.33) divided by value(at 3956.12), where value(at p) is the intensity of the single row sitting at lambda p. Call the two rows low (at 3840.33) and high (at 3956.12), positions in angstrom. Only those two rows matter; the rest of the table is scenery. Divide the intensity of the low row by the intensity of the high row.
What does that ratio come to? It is 0.72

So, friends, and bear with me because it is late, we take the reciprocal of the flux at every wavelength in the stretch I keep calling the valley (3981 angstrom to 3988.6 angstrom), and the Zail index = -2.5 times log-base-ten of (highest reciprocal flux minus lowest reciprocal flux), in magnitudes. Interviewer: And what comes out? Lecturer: 5.0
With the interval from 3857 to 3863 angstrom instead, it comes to 6.7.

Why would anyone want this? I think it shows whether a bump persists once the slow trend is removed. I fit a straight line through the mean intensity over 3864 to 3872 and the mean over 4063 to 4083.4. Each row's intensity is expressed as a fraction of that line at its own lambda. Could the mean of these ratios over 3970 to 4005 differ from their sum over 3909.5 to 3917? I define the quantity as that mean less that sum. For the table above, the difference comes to -7.2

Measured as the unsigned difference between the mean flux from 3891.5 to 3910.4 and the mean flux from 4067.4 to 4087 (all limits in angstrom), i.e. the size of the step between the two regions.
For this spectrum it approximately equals 1.4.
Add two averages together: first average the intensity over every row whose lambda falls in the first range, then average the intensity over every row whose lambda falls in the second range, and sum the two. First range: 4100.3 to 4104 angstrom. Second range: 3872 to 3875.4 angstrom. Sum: 15.8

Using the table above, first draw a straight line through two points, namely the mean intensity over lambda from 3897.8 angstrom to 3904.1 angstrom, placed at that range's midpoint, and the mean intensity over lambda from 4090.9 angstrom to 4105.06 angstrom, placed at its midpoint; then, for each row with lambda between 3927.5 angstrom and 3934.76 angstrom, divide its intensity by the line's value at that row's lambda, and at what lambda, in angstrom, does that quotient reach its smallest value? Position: 3933.41 angstrom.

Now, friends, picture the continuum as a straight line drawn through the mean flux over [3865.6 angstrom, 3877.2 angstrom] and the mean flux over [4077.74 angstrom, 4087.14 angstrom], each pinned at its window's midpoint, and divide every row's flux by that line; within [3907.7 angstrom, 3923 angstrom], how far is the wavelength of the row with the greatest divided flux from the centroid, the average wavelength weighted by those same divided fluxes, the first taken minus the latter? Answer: 7.1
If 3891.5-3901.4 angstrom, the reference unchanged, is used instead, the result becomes 4.1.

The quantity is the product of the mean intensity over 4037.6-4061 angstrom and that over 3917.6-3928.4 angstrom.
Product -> 140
